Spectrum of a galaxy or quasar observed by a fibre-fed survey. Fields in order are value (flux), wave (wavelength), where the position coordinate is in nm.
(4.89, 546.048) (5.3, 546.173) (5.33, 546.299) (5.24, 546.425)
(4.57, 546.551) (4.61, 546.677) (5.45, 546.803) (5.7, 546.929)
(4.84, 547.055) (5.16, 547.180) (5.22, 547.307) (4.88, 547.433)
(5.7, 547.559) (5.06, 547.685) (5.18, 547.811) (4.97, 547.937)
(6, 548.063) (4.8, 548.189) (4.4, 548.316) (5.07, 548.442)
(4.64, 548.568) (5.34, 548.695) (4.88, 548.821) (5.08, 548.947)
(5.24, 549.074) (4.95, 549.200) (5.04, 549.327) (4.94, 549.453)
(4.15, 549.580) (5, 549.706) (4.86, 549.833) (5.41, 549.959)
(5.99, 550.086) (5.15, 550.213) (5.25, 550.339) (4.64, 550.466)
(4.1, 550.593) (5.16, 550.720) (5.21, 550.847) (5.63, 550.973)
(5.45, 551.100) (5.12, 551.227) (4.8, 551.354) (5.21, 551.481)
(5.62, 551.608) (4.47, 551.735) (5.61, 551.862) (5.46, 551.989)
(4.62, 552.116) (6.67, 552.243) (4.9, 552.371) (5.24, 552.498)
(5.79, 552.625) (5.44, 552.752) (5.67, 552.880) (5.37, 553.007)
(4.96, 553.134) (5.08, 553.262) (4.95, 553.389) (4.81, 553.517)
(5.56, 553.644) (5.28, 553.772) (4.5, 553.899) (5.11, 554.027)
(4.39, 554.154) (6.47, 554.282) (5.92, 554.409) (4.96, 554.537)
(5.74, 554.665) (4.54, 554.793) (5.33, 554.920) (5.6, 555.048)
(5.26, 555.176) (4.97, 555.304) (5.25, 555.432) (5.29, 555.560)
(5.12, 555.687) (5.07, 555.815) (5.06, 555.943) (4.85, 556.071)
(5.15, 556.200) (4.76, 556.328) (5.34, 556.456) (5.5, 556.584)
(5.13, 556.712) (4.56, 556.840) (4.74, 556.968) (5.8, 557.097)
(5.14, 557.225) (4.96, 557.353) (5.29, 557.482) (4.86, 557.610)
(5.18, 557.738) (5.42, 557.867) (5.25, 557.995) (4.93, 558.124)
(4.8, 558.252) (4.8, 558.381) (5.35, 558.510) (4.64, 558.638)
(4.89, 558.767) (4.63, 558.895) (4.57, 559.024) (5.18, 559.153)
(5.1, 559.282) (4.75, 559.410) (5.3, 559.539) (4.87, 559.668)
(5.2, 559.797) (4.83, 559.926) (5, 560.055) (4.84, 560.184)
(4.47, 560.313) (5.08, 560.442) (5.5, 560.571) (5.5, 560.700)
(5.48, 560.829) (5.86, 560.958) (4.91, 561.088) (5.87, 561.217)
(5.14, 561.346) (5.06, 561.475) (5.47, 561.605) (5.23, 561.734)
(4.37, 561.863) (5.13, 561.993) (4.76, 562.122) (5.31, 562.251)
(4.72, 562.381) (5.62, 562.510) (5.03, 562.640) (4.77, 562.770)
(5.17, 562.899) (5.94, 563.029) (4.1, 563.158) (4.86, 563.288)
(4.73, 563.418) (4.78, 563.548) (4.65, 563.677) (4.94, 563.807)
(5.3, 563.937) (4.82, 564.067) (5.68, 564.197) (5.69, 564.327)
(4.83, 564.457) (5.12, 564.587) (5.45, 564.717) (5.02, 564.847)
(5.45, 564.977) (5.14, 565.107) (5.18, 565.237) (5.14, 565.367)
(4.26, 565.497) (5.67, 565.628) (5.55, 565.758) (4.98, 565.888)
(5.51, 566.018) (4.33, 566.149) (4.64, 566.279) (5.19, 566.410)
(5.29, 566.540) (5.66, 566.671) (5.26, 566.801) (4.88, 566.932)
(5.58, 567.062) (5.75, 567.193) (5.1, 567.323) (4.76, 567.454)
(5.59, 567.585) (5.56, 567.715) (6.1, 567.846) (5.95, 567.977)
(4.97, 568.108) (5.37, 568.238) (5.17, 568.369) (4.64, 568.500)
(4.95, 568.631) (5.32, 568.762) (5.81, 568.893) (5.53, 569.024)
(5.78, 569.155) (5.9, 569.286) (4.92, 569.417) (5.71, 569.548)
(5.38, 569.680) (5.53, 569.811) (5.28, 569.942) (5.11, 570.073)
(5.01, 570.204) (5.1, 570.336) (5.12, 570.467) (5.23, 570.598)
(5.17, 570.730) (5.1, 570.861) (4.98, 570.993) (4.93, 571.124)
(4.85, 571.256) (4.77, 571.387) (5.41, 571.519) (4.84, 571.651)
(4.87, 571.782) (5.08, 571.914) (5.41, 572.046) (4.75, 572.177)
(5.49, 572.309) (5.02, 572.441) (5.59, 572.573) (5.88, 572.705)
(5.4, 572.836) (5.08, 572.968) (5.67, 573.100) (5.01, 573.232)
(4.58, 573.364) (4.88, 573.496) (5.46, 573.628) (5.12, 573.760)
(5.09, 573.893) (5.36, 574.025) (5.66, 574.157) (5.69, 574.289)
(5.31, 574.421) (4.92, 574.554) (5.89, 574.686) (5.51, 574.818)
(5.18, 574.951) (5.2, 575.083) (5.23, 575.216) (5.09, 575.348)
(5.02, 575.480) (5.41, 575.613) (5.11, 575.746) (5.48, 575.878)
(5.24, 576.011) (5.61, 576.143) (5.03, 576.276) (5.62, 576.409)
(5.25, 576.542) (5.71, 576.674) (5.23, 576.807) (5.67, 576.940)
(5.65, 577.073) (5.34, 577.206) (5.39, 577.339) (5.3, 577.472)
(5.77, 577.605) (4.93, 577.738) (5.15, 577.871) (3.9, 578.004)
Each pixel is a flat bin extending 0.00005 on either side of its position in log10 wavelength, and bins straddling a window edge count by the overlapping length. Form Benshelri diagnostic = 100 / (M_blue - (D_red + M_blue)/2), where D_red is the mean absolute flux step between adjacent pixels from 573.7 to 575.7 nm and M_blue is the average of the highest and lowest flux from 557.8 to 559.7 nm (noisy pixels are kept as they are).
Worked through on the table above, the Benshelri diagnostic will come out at 42.3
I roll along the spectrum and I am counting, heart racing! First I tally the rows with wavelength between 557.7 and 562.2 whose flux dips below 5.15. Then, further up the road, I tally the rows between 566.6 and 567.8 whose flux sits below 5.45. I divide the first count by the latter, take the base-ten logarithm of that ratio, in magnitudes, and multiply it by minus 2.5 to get -1.8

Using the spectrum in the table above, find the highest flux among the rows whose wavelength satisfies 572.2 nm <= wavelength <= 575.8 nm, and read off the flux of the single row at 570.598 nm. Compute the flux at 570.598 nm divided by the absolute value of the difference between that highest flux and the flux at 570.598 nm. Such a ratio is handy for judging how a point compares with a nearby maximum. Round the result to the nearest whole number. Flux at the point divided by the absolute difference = 8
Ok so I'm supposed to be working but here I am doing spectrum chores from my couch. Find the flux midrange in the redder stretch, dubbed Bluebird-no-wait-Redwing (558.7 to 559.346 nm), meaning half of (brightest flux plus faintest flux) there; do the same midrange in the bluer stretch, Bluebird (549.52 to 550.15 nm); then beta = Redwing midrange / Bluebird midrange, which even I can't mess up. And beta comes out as 0.96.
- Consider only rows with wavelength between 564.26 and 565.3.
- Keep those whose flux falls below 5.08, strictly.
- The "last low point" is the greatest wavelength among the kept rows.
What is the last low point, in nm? 564.847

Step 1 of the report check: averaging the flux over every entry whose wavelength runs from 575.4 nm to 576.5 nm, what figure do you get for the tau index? 5.3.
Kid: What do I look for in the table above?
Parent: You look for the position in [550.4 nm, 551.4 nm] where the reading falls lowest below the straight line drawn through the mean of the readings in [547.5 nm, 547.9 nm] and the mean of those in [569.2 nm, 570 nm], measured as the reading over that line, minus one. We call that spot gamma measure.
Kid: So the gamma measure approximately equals 550.593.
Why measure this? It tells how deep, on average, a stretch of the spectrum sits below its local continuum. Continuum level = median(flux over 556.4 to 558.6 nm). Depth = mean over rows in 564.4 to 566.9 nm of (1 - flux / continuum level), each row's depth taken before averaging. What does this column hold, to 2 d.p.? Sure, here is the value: 0.00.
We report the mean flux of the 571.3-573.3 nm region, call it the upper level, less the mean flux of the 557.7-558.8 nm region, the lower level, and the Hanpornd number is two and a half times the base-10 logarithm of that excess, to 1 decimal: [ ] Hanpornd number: -1.8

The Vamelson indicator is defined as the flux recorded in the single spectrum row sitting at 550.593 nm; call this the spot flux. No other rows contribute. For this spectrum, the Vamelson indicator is 4.1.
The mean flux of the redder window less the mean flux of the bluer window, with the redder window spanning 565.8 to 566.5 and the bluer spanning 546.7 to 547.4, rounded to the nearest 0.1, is -0.3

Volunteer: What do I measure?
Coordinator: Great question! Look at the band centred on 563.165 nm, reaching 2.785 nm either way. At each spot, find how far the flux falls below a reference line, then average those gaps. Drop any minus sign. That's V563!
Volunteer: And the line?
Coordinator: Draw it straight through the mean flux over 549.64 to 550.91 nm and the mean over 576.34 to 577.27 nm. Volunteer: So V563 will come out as 0.13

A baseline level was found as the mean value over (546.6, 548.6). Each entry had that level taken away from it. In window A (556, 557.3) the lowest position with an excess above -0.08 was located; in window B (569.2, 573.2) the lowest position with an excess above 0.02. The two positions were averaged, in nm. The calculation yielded 562.74 nm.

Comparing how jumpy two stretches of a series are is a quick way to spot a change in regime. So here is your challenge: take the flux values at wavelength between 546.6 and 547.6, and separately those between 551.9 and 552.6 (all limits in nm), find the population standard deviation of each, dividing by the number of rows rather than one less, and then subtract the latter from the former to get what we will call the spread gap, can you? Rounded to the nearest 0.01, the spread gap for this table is -0.33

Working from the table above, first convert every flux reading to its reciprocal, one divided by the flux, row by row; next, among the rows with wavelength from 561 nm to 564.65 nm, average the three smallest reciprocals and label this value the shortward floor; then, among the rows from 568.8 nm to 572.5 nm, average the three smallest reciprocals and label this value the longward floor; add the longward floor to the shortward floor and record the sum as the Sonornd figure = 0.343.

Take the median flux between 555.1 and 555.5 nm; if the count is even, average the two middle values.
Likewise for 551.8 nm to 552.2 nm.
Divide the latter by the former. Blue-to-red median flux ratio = 1.04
